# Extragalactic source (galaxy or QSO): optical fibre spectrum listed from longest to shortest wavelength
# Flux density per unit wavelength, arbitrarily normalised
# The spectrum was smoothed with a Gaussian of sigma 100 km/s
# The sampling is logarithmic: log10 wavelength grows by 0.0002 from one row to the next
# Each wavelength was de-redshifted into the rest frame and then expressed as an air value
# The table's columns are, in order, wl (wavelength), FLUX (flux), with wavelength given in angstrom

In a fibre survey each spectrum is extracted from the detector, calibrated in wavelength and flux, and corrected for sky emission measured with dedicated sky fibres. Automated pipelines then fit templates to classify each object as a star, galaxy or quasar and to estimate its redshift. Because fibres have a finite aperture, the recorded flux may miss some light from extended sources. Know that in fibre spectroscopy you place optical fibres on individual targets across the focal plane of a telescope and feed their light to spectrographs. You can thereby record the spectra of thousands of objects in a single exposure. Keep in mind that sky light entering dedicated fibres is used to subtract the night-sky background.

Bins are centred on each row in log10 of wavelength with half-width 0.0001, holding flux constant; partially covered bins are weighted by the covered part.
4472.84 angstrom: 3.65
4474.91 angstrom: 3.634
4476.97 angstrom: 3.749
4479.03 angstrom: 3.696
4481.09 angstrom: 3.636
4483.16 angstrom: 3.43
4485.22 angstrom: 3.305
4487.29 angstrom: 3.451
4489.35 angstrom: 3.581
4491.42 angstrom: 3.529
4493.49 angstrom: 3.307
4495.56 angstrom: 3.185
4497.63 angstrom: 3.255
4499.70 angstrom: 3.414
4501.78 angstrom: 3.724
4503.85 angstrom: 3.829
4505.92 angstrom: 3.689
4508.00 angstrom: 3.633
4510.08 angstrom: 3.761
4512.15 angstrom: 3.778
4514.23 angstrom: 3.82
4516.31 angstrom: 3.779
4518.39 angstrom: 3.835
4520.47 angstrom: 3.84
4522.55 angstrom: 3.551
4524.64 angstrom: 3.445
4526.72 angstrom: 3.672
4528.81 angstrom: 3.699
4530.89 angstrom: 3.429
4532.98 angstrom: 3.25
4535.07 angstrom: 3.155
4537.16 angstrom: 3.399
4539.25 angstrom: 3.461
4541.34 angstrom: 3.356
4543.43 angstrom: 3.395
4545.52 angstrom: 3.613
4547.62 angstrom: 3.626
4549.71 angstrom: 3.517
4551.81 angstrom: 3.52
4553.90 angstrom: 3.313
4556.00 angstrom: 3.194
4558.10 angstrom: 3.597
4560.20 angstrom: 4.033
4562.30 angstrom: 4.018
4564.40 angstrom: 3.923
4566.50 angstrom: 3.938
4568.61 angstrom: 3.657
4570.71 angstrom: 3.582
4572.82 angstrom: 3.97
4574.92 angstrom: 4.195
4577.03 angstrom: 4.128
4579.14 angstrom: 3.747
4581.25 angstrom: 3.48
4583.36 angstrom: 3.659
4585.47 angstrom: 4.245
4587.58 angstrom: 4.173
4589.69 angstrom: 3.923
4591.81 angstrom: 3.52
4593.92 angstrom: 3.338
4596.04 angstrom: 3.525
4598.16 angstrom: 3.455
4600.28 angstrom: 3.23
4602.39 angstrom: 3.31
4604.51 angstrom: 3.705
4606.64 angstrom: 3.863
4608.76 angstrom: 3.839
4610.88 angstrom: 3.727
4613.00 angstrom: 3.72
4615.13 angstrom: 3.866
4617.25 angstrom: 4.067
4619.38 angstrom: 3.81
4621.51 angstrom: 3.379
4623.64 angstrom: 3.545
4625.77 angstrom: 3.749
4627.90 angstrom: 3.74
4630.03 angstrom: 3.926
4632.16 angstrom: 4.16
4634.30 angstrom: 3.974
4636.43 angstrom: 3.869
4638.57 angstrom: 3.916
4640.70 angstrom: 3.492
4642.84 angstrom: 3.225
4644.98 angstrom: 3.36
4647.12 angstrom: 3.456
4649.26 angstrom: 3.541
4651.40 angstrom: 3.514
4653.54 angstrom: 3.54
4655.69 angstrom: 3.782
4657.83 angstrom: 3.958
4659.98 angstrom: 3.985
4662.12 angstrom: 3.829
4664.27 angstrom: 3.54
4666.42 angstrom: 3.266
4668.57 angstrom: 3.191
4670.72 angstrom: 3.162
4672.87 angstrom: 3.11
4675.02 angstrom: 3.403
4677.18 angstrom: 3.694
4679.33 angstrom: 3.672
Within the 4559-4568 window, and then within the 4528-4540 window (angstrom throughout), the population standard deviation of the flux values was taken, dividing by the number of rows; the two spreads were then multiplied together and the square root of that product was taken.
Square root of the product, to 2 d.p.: 0.09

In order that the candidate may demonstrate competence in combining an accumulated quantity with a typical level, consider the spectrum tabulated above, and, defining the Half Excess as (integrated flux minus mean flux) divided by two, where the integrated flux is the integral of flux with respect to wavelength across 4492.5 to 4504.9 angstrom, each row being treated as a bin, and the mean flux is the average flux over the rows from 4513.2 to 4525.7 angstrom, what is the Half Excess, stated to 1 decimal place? 19.6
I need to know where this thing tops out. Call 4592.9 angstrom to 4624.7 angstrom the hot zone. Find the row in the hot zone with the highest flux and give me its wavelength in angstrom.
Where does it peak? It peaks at 4617.25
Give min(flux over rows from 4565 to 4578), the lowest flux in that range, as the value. 3.582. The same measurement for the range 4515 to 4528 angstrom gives 3.445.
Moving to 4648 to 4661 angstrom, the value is 3.514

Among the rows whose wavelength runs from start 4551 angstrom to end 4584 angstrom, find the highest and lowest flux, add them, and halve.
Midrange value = 3.69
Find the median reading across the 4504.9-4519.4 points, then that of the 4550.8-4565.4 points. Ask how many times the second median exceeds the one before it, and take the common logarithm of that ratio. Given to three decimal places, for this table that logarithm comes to -0.021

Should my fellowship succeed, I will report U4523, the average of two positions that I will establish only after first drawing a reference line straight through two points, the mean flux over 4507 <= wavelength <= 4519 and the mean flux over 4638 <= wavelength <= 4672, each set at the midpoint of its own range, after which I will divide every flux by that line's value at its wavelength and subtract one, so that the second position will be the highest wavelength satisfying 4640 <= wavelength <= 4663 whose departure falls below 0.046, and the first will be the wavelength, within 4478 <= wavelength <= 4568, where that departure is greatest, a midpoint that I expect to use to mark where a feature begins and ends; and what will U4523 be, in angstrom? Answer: 4606.9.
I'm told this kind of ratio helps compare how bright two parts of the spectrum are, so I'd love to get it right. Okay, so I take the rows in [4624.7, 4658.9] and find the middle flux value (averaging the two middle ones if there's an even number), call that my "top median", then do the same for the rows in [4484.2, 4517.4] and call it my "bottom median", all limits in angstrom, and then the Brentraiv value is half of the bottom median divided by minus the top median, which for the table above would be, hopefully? -0.48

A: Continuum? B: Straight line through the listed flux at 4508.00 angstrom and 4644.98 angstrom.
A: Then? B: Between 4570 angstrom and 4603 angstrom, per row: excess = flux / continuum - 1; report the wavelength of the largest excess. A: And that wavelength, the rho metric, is 4585.47 angstrom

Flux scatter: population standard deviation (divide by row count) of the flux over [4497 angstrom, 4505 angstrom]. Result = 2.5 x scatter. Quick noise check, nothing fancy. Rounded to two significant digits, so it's 0.58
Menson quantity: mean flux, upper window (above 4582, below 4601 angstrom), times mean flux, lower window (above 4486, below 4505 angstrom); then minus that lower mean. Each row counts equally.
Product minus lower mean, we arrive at 9.3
